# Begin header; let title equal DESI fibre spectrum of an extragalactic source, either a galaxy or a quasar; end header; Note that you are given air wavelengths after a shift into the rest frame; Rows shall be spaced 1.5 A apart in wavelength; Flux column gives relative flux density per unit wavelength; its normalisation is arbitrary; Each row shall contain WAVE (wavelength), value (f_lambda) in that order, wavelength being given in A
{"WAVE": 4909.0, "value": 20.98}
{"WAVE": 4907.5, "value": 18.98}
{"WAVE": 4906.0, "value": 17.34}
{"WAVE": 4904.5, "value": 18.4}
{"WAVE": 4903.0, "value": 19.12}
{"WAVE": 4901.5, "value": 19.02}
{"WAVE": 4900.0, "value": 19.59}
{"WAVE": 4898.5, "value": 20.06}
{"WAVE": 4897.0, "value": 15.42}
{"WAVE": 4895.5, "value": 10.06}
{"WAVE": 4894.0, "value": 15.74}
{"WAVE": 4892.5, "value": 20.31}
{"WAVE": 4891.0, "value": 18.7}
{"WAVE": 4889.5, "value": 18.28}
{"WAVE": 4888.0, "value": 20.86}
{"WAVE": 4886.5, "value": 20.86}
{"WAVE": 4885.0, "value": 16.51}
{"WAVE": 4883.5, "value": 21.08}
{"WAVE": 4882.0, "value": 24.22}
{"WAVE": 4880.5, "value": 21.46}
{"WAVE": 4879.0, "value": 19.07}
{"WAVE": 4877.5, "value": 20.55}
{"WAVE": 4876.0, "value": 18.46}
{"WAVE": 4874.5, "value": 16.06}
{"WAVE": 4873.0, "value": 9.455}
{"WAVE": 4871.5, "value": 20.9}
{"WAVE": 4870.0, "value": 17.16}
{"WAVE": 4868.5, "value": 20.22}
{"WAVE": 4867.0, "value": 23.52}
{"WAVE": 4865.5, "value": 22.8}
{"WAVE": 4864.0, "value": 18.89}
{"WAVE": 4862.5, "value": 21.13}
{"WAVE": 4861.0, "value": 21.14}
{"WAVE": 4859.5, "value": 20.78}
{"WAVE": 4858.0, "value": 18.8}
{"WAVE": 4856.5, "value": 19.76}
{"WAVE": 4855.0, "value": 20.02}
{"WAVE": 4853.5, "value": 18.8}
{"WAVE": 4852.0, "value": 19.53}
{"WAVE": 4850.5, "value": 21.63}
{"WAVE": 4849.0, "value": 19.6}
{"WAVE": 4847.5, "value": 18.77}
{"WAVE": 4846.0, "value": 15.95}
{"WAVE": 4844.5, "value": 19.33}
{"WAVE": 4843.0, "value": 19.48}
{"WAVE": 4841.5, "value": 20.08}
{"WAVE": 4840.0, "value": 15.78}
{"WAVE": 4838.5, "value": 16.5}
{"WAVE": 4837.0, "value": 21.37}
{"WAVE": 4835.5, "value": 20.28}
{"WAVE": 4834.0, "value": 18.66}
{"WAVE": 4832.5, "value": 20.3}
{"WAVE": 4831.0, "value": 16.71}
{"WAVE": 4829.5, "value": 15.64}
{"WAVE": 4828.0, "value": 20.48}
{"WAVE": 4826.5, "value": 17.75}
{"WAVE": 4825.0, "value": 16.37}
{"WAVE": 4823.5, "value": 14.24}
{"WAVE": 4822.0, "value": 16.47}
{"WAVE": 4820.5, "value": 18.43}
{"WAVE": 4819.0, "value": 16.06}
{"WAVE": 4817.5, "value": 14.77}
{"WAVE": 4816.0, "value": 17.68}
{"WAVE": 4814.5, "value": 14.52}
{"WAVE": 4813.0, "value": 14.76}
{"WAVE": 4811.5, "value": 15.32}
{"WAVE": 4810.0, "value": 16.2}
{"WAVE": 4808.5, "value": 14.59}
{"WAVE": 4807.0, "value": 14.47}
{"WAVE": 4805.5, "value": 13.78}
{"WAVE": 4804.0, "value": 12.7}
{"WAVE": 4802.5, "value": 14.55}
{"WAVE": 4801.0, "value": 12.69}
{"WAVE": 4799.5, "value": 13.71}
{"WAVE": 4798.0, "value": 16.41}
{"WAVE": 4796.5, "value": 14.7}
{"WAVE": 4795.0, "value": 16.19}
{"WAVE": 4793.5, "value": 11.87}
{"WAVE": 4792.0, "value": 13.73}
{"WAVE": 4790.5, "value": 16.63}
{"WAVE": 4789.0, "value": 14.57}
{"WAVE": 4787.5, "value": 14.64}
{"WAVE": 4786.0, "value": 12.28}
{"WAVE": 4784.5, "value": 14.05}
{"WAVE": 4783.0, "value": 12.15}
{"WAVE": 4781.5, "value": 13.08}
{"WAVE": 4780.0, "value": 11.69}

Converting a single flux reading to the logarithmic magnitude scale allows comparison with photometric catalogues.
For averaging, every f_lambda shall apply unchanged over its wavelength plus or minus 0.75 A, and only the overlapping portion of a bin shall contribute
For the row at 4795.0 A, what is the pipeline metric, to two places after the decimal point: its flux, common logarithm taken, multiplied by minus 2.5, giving -3.02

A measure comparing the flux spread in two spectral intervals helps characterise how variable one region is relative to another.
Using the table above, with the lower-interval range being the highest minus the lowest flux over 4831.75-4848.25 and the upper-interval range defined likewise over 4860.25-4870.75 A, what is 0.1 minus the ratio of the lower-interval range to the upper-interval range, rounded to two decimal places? -0.78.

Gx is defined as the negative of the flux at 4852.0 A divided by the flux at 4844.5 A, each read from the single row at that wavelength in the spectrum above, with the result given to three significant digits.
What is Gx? -1.01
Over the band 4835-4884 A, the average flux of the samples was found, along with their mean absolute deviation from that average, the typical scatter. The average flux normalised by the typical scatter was 11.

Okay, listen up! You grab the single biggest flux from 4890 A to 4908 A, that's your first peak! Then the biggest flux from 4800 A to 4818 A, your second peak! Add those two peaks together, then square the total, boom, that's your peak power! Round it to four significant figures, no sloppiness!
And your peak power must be 1443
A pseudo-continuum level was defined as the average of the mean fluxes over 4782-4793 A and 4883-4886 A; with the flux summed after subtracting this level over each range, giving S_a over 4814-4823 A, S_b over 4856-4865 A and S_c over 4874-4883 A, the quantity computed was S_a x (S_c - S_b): 0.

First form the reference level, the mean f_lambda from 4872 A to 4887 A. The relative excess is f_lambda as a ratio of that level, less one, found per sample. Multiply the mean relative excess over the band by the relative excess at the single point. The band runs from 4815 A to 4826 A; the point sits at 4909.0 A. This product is -0.016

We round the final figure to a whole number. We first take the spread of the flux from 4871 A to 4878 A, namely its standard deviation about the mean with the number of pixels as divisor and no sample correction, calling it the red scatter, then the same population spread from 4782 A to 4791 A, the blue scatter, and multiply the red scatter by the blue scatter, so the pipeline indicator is 6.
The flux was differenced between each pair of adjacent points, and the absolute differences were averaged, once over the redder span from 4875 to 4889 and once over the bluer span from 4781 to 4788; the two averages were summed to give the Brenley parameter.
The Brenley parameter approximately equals 4.3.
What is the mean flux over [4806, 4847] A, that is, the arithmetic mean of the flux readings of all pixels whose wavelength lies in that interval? 17.1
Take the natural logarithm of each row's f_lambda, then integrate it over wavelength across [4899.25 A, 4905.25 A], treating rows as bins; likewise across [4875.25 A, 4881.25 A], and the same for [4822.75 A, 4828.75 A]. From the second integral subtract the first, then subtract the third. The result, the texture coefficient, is -16.8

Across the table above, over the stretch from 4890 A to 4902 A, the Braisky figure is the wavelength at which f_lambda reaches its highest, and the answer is 4892.5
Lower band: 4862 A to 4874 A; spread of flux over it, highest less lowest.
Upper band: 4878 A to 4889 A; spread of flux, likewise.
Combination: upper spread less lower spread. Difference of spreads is -6.4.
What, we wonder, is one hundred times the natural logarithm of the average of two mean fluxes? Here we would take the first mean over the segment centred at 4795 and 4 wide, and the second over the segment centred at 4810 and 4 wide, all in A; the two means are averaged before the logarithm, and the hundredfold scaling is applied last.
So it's 270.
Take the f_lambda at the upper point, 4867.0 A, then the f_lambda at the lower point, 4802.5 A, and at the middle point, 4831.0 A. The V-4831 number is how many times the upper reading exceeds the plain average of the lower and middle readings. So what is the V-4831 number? 1.50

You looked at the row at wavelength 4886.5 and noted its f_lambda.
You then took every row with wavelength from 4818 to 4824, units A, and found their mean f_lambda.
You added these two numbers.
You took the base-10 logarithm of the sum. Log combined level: 1.57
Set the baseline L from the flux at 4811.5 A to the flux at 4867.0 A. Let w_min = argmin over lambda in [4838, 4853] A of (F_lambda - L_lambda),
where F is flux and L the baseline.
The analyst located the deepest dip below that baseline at 4846.0 A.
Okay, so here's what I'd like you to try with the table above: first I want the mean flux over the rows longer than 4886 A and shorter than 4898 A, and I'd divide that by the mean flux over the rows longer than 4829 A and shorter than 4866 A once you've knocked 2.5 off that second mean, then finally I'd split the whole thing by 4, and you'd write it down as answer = 0.261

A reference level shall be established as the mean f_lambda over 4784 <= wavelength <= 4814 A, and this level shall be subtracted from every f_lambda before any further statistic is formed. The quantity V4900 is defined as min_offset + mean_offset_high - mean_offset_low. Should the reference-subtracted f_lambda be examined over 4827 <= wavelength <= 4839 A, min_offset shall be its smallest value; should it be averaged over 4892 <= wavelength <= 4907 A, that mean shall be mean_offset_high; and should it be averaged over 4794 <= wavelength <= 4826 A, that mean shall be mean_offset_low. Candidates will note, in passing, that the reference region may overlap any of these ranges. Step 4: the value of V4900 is 3.6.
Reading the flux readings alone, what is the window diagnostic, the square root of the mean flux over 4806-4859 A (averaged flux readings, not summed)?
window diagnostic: 4.21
